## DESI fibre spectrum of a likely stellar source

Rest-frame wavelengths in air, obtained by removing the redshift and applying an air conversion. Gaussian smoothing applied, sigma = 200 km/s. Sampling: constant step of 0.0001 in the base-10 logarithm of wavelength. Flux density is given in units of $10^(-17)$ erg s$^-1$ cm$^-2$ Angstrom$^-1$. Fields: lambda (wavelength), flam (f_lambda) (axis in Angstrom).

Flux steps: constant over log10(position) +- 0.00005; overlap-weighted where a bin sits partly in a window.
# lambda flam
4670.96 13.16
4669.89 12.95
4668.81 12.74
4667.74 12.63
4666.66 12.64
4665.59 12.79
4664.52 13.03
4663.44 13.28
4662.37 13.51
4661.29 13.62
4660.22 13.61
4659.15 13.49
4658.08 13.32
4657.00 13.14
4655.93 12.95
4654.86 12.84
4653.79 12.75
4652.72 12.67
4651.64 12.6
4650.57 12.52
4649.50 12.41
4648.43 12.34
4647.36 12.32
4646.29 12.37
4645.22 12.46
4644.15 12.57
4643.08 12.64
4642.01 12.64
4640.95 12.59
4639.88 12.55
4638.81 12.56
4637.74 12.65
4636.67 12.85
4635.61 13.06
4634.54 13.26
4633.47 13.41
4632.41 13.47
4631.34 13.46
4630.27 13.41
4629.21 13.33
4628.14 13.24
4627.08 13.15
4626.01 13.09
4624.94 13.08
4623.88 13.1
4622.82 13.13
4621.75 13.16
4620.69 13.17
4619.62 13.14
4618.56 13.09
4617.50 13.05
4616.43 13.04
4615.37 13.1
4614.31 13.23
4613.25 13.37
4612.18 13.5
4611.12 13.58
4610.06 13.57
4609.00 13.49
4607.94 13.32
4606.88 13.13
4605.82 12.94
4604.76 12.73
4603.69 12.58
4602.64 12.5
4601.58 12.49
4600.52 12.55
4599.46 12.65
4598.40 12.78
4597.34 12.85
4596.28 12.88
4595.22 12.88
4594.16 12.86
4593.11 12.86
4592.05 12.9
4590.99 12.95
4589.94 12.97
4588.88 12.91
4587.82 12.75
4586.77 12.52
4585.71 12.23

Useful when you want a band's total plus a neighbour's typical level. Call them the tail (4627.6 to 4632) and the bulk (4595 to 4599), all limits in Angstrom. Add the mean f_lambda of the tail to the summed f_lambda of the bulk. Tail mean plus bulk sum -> 65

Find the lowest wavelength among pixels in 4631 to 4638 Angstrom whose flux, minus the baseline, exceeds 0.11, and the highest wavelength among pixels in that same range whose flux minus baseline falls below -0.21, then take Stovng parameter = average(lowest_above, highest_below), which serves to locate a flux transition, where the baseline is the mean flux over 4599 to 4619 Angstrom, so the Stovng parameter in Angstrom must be 4634.5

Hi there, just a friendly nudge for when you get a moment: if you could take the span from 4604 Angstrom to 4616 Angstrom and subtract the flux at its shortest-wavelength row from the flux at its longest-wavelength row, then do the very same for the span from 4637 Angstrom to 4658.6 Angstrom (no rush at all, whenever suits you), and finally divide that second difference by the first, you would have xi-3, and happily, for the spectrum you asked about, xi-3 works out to 1.8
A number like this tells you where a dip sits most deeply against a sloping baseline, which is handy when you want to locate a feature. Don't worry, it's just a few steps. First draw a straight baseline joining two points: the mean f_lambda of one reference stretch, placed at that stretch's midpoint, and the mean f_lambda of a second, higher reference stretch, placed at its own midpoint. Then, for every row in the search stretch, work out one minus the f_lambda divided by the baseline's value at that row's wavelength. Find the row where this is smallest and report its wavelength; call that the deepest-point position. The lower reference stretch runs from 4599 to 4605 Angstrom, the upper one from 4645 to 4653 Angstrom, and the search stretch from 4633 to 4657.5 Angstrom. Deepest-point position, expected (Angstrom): 4633.47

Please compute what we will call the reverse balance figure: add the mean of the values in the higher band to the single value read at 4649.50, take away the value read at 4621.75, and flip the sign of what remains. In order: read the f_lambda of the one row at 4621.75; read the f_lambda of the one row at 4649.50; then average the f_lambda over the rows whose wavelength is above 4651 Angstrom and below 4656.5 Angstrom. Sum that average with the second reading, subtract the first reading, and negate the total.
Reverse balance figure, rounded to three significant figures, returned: -12.0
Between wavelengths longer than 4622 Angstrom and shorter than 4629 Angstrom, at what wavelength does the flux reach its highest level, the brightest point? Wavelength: 4628.14 Angstrom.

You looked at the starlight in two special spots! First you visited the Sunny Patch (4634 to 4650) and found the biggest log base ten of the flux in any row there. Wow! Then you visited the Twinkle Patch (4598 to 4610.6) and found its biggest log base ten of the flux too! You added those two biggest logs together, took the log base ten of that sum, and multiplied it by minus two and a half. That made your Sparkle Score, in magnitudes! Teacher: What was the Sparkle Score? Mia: -0.883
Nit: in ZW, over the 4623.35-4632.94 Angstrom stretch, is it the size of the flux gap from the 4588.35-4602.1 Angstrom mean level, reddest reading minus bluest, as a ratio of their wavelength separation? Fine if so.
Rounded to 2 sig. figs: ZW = 0.043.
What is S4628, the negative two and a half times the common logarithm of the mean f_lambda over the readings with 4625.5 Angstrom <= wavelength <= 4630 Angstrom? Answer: -2.80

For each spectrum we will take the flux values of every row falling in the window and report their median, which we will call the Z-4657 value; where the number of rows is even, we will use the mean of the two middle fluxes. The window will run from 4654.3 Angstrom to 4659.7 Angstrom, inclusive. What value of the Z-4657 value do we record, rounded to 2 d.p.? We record 13.14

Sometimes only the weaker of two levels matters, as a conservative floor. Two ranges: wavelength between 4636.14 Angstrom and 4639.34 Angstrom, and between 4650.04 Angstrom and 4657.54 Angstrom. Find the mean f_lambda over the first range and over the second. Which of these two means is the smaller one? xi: 12.7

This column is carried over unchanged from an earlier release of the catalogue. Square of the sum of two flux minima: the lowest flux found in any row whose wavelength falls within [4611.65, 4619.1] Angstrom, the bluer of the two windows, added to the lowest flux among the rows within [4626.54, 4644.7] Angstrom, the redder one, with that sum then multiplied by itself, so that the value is 655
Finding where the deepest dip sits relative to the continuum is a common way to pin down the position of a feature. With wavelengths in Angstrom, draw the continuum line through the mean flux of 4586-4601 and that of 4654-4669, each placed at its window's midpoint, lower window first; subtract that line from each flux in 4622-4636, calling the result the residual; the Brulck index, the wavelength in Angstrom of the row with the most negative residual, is 4635.61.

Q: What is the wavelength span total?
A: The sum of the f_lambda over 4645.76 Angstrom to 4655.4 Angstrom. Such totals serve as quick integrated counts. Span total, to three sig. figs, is 113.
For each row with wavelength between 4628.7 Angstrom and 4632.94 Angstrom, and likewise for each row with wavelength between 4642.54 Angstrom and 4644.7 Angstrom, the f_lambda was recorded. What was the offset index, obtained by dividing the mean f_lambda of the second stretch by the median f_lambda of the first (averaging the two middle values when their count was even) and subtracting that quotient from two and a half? 1.56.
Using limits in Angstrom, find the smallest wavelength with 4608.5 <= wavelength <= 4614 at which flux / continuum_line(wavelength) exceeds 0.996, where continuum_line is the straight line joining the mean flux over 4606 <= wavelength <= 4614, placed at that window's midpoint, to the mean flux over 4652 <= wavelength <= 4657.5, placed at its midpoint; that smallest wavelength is 4609.00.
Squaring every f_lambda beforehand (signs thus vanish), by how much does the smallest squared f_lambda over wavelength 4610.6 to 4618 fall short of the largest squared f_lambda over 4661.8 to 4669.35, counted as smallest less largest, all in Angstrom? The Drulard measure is -12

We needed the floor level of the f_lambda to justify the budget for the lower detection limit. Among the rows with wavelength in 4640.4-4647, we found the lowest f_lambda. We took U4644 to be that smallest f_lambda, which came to 12.37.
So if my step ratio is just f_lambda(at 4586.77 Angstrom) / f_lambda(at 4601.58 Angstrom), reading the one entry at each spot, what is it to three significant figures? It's 1.00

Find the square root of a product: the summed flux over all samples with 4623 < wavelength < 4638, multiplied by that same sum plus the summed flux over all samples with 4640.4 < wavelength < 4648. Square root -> 224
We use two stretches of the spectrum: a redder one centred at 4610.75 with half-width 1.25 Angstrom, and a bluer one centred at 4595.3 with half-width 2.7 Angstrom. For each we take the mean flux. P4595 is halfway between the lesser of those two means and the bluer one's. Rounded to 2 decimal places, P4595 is 12.87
